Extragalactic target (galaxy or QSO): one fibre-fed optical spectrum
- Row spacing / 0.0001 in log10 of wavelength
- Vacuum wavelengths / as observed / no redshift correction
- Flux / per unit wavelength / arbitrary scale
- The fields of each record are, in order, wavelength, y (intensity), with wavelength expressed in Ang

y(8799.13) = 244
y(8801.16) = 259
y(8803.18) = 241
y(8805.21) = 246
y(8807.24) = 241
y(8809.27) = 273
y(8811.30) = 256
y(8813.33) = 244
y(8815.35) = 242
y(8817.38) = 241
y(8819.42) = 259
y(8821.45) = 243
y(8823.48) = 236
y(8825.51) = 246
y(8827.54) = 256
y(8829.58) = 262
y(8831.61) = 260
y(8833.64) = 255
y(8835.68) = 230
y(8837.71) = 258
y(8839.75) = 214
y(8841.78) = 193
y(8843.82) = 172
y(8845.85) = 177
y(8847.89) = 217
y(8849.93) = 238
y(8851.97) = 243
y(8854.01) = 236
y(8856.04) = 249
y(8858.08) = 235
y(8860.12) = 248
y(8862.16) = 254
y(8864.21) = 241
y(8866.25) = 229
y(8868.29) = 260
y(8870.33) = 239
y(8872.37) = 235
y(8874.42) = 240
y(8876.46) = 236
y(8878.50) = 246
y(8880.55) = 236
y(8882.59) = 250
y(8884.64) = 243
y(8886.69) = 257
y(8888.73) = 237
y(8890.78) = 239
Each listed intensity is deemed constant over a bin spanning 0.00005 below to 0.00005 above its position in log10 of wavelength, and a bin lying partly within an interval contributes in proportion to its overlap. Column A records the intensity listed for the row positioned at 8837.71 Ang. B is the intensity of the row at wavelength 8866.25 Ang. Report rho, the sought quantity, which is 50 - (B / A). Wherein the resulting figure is 49.1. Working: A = 258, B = 229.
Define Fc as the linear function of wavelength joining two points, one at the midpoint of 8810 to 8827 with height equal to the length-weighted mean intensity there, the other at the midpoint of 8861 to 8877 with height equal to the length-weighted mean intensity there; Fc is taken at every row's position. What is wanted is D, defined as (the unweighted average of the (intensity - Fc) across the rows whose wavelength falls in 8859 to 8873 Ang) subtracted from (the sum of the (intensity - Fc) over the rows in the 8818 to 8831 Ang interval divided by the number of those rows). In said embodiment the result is 3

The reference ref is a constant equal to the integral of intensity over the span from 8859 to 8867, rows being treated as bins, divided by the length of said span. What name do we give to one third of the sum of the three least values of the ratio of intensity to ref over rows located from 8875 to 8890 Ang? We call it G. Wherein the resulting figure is 0.97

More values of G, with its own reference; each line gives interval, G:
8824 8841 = 0.95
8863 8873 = 0.96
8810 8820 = 1.00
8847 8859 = 0.94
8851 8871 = 0.96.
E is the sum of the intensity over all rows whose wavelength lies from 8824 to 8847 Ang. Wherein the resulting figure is 2523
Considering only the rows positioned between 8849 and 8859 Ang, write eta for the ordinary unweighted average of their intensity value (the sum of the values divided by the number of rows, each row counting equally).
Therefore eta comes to 240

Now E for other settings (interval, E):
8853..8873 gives 2426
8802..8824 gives 2722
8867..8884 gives 1942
